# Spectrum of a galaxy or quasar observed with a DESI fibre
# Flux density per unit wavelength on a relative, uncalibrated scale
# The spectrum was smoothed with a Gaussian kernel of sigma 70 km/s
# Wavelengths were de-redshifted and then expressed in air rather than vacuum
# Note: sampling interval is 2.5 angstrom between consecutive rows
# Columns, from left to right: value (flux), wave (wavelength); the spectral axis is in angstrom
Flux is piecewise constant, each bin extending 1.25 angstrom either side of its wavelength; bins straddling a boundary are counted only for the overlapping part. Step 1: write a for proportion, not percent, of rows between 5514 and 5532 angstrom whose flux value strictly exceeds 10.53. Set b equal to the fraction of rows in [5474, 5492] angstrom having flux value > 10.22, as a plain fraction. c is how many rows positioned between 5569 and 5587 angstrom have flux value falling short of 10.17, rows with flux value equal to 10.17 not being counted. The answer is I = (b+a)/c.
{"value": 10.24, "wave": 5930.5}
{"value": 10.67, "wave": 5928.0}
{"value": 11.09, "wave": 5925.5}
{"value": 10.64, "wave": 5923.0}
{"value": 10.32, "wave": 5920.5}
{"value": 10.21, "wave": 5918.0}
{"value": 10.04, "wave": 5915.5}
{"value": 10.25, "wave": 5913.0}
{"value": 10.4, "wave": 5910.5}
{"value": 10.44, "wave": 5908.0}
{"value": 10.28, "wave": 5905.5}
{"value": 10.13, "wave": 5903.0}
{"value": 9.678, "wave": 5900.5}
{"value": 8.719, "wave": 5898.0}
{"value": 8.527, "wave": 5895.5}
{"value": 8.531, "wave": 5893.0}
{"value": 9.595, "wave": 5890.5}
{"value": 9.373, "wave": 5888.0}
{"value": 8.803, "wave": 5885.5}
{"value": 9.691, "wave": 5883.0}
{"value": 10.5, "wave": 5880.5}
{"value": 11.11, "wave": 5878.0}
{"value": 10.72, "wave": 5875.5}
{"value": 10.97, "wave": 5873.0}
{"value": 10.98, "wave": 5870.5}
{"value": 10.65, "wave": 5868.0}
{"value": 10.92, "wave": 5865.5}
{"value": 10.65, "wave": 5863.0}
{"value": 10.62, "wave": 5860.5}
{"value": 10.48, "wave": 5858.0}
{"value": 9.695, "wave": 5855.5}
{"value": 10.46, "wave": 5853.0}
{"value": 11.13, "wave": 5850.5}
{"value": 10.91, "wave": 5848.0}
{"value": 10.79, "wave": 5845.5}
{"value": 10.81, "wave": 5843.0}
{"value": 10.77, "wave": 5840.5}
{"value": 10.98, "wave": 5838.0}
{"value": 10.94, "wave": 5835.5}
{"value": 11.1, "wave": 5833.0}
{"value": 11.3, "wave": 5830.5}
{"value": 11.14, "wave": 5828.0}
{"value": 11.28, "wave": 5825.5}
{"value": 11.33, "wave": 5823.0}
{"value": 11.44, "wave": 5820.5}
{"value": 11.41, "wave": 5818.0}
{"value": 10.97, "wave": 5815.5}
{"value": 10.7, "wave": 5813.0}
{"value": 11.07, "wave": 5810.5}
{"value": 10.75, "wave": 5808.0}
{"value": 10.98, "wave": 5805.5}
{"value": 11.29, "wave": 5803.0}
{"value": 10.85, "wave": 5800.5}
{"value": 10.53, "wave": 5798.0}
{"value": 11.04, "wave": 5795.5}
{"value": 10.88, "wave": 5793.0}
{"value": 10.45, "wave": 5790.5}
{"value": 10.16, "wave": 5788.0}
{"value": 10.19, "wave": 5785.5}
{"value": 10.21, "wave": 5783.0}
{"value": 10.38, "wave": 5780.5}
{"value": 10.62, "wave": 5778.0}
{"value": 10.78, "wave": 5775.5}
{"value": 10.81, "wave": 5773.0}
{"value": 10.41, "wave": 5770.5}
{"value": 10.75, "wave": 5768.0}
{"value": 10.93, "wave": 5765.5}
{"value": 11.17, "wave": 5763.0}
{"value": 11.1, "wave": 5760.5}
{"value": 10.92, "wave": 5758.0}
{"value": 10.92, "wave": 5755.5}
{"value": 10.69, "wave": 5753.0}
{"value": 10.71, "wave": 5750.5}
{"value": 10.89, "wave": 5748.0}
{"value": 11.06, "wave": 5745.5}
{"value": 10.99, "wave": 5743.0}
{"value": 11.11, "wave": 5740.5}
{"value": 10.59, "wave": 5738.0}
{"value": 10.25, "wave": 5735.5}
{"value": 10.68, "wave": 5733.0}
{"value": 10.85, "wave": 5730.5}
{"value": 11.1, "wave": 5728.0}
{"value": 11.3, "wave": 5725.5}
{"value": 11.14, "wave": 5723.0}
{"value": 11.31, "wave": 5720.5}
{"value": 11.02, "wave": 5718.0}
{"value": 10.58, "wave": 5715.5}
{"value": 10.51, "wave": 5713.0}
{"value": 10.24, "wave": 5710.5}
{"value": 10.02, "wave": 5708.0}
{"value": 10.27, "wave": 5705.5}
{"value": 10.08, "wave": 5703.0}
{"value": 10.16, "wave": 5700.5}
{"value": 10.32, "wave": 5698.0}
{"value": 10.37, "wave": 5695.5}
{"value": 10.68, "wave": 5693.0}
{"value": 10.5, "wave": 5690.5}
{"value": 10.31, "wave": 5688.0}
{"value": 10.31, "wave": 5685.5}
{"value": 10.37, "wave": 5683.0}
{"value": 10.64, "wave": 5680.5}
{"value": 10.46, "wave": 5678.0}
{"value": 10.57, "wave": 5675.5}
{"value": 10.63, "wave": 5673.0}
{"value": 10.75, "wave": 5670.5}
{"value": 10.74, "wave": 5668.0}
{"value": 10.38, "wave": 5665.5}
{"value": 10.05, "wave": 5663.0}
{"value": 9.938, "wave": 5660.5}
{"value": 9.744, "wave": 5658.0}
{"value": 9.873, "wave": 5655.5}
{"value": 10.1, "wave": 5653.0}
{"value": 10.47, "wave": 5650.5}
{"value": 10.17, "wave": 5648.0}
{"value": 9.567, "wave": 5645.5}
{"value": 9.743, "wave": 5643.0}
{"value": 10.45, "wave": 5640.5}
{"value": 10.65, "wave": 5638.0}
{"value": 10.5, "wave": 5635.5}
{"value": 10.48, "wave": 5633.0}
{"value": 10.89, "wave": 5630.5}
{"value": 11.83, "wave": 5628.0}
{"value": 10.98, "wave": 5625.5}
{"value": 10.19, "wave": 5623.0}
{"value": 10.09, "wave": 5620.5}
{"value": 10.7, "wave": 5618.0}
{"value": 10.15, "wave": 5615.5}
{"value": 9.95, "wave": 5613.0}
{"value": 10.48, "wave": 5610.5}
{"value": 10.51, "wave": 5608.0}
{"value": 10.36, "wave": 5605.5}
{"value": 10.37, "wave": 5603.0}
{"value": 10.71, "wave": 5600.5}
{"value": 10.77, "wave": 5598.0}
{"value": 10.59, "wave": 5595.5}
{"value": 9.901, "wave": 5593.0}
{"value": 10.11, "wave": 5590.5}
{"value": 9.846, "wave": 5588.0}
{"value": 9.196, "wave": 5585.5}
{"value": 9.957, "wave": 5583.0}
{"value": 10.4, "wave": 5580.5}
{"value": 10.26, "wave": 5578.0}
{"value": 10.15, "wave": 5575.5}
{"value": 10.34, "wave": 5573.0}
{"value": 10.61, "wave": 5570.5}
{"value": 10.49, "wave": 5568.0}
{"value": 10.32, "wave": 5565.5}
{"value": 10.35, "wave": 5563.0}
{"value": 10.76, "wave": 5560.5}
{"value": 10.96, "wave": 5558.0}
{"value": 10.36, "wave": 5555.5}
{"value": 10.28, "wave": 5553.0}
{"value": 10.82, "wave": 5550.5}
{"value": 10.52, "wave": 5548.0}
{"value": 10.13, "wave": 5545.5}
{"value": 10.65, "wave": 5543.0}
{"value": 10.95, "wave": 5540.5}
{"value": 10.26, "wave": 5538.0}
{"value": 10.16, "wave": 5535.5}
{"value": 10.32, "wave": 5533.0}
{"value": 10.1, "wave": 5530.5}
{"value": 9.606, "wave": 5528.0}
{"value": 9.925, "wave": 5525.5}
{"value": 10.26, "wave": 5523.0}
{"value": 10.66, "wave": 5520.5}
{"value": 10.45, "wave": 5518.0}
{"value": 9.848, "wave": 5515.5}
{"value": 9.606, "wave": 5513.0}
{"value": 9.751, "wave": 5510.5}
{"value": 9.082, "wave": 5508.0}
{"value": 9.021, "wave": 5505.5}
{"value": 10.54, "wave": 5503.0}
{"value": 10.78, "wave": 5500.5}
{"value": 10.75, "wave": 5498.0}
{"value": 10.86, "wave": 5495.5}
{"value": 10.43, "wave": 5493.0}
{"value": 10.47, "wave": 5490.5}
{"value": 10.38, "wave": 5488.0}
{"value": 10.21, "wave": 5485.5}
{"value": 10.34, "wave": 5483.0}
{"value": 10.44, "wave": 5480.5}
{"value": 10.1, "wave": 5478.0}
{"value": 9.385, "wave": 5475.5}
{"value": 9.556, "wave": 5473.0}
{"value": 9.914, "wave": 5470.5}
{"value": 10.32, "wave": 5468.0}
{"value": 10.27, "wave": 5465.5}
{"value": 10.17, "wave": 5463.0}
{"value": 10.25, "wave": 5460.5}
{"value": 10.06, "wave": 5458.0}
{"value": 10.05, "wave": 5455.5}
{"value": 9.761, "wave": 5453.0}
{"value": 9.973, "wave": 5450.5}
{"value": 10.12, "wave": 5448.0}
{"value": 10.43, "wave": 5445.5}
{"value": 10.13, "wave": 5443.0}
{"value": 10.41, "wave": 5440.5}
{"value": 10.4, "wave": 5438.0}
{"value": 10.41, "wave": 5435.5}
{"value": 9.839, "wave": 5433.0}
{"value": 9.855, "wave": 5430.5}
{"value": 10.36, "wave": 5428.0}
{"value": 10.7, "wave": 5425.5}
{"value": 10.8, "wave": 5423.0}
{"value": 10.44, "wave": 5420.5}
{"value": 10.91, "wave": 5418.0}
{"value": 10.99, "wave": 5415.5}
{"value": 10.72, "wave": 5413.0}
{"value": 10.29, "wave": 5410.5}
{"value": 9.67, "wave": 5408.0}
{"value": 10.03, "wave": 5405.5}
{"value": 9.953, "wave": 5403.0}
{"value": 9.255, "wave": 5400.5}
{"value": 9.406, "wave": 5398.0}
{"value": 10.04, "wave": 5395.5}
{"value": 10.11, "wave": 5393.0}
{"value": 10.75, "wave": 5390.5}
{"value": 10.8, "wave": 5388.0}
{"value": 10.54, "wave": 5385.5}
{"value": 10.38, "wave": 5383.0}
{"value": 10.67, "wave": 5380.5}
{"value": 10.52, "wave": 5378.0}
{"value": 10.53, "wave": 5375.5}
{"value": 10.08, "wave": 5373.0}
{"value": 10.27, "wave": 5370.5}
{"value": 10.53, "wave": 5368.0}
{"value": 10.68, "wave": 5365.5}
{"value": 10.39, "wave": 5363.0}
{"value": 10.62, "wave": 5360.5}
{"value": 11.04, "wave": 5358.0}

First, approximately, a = 0.1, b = 0.57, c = 3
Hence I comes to 0.24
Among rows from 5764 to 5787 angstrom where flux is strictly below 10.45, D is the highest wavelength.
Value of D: 5785.5 angstrom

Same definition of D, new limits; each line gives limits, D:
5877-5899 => 5898.0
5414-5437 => 5435.5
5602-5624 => 5623.0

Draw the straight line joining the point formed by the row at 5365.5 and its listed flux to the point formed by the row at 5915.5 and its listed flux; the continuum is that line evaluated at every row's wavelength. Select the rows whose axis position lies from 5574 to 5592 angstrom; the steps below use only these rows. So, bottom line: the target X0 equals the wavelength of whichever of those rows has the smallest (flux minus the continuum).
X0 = 5585.5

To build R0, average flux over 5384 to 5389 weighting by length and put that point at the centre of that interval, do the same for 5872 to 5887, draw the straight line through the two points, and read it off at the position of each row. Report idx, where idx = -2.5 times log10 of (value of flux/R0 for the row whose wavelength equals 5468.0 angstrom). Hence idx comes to 0.03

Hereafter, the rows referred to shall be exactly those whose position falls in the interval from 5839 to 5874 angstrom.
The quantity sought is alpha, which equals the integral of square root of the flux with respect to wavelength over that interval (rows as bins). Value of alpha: 114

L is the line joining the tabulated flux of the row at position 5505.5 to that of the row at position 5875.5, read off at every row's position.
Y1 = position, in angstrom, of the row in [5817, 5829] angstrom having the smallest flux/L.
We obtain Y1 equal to 5828.0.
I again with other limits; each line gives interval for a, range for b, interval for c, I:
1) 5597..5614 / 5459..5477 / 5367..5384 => 0.71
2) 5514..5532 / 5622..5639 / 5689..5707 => 0.50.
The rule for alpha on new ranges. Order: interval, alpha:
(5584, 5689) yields 338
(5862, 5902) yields 126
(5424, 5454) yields 96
